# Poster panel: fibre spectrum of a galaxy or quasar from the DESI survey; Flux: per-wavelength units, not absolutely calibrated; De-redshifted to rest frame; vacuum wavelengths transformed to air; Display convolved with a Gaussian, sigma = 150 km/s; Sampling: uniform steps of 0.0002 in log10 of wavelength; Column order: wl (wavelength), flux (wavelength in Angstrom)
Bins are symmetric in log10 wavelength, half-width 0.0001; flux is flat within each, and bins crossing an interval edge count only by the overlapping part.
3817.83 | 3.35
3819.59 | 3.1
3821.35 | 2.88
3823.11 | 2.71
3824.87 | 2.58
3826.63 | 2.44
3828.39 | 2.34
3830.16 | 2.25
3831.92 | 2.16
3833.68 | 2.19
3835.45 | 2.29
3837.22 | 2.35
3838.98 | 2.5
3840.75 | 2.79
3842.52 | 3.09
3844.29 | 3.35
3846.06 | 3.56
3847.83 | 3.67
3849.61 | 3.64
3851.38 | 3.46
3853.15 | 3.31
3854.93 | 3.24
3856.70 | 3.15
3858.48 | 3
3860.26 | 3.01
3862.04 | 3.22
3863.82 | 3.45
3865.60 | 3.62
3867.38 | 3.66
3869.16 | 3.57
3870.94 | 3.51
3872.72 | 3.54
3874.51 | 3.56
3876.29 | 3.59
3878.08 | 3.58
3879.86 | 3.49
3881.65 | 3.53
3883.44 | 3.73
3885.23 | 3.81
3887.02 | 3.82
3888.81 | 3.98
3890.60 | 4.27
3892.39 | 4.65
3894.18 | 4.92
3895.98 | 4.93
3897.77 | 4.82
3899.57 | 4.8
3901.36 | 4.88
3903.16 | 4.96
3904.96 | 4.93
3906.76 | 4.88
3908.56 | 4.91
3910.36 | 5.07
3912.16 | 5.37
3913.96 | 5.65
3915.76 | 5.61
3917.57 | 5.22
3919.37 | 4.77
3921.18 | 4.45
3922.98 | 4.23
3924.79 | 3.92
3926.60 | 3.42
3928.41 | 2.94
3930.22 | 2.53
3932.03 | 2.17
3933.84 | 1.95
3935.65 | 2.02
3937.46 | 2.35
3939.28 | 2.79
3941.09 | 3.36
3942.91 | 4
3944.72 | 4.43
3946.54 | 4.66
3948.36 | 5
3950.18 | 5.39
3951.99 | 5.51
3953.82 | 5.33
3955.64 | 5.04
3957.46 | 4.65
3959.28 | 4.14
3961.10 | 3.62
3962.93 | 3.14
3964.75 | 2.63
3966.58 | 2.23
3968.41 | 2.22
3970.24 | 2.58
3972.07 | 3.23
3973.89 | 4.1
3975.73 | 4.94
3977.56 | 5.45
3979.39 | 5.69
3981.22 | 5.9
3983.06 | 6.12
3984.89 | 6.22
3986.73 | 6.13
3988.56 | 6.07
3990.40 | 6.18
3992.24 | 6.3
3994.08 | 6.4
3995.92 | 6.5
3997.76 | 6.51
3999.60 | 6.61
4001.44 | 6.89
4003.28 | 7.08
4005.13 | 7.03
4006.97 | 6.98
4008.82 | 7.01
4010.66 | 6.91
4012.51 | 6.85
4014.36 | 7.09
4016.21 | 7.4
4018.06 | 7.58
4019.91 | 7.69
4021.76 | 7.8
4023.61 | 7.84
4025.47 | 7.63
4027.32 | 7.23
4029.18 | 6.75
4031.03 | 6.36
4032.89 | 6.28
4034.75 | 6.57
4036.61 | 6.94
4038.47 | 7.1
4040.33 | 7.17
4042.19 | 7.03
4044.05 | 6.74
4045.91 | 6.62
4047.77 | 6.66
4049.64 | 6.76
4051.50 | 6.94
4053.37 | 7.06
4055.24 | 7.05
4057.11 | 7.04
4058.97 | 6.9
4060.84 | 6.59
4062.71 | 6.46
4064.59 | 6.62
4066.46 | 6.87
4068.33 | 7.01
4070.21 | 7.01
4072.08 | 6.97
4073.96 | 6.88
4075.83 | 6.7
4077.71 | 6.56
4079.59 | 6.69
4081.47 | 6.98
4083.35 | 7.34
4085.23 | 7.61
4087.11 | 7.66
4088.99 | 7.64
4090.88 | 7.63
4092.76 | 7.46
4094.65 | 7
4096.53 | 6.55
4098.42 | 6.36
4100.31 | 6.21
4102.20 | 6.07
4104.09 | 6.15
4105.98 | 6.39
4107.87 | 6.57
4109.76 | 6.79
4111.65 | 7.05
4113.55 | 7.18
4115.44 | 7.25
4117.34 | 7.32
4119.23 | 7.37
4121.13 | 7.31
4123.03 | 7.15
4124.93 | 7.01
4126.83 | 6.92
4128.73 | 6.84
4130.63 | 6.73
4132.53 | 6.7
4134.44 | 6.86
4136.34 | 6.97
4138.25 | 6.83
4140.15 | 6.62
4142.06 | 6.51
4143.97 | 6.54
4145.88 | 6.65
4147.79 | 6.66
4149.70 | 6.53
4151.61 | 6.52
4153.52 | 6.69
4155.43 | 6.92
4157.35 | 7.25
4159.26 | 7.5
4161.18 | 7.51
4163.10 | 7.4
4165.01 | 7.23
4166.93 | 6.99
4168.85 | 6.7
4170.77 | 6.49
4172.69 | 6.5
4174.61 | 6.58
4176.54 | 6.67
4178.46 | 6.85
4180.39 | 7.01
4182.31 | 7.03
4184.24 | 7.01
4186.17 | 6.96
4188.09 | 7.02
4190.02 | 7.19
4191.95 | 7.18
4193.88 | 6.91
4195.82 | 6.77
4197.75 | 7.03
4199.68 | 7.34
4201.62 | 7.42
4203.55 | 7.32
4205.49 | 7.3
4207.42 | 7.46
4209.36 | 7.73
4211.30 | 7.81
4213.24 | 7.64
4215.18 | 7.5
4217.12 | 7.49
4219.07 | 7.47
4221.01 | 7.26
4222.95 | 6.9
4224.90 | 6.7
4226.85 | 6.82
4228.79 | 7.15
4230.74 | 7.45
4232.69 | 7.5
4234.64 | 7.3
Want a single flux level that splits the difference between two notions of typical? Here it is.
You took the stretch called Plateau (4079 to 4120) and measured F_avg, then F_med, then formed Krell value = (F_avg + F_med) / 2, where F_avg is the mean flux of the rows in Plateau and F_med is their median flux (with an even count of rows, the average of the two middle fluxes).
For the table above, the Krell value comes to 7.00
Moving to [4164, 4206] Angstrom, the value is 6.99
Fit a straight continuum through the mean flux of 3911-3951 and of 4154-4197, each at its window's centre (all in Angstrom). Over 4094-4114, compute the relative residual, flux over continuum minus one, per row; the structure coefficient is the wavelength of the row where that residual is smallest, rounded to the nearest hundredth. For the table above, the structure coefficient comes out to 4102.20 Angstrom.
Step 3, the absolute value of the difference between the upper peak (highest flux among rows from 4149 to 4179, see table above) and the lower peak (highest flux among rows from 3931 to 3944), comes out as 3.5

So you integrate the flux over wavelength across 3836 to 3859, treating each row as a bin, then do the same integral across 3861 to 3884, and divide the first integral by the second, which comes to 0.89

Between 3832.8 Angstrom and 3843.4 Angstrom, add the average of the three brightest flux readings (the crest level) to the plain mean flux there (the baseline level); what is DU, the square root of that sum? 2.3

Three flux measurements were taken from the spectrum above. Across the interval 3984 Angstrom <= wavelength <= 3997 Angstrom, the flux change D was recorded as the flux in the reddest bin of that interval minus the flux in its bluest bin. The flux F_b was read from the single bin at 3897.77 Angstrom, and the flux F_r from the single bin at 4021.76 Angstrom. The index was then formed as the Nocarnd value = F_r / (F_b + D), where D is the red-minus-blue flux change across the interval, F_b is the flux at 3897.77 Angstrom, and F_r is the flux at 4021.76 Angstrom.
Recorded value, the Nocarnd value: 1.53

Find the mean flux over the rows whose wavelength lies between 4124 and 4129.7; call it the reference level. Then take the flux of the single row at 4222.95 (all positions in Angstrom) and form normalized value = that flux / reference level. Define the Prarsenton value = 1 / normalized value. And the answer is 1.00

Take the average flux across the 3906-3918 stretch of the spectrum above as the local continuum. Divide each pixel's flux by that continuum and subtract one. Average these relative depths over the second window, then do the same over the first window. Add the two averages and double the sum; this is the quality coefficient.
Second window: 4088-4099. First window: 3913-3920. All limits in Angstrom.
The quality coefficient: 0.7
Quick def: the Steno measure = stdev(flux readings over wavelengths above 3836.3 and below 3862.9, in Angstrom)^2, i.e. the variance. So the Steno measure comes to 0.1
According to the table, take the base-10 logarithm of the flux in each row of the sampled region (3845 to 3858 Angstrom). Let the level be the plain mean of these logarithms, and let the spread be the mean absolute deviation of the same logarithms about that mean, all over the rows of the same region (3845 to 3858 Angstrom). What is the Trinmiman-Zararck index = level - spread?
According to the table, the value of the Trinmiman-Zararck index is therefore 0.5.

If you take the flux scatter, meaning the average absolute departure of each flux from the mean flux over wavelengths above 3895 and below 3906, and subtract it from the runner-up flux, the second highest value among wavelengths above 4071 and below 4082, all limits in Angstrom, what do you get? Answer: 6.92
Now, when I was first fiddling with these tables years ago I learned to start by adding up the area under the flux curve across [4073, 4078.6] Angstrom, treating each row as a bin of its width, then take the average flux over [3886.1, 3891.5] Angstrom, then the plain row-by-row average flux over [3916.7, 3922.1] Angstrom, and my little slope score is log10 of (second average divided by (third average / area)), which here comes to 1.50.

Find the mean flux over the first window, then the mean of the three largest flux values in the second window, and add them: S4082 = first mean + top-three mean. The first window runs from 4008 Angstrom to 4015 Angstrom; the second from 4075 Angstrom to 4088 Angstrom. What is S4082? 14.5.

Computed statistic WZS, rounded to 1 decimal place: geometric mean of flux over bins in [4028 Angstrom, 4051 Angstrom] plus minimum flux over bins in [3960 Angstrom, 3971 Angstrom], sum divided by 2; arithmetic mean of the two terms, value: 4.5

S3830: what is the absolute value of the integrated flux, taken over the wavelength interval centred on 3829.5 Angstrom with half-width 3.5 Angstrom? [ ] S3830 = 16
